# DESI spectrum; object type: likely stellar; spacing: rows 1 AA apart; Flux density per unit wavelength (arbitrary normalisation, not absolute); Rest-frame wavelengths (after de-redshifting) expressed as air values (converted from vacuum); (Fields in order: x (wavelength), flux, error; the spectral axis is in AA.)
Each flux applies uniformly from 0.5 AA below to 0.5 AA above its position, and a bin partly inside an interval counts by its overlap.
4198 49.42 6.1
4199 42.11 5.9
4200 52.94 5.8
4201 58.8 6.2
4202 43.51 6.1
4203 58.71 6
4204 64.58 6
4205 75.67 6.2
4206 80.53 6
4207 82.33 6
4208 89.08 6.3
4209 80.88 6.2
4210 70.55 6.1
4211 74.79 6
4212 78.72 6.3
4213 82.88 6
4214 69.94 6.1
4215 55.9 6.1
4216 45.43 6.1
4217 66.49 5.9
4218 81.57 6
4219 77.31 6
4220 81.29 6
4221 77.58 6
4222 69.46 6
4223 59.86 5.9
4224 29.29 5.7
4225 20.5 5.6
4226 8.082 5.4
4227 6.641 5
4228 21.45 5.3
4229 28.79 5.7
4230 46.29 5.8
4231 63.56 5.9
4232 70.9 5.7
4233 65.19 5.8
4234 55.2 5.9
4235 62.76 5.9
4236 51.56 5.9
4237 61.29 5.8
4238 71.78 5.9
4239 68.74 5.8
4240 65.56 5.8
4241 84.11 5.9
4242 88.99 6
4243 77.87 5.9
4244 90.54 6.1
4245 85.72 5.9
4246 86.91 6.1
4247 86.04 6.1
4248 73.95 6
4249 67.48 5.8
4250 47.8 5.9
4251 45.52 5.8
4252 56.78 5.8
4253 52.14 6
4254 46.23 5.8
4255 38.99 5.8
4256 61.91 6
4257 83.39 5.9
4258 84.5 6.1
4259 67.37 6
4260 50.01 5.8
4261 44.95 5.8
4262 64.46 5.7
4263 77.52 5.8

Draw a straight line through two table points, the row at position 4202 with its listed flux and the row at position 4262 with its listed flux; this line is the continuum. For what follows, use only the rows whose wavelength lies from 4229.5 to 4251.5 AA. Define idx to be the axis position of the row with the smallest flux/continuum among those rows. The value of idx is 4251 AA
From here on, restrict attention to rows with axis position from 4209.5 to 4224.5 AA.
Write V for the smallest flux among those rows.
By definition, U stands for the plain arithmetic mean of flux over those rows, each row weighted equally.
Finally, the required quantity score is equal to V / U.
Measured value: 0.4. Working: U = 68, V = 29.29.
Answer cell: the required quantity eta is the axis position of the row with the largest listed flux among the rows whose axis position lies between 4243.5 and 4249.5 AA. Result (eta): 4244 AA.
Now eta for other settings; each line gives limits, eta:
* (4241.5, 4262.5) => 4244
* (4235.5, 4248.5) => 4244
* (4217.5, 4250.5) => 4244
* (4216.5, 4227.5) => 4218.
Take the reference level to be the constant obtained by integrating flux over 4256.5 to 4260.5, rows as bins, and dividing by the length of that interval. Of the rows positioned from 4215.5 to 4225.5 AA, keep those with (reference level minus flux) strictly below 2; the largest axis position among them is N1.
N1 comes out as 4222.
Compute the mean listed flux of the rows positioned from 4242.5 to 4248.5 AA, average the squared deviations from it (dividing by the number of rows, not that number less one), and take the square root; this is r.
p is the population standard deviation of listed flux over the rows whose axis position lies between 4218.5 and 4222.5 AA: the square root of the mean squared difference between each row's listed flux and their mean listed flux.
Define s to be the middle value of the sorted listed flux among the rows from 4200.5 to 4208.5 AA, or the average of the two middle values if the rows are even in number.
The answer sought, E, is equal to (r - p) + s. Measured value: 72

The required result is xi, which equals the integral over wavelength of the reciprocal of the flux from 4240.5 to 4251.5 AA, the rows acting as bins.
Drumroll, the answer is 0.15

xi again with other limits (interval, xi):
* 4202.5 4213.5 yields 0.15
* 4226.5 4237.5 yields 0.37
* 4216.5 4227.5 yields 0.45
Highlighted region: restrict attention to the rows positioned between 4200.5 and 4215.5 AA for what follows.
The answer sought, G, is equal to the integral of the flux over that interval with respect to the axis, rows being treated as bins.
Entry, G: 1067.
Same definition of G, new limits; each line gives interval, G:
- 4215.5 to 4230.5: 720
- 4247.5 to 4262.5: 885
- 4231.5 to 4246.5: 1087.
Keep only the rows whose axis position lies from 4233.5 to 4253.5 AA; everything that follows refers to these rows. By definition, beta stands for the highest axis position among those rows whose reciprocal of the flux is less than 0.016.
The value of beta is 4249 AA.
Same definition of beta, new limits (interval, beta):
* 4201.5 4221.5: 4221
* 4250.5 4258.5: 4258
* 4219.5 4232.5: 4232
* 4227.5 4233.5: 4233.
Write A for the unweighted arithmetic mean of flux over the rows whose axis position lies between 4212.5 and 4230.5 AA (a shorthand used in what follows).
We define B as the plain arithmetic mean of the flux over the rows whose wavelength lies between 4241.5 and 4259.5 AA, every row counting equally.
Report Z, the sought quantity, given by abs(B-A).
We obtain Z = 17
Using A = 51.6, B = 69.0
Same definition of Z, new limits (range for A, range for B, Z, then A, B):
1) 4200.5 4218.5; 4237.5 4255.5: 1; 70.0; 68.6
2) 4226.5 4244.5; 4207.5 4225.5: 7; 60.1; 67.3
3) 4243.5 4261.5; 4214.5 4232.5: 14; 65.0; 50.6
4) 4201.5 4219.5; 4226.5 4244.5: 11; 71.0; 60.1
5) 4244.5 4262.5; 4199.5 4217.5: 5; 63.6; 68.4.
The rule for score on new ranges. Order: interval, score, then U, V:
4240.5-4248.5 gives 0.9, 84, 73.95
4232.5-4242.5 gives 0.8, 68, 51.56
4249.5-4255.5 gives 0.8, 48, 38.99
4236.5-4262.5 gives 0.6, 67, 38.99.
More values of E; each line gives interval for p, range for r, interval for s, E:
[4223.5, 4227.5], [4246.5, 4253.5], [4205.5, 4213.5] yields 85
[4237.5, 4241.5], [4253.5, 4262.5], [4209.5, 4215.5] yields 81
